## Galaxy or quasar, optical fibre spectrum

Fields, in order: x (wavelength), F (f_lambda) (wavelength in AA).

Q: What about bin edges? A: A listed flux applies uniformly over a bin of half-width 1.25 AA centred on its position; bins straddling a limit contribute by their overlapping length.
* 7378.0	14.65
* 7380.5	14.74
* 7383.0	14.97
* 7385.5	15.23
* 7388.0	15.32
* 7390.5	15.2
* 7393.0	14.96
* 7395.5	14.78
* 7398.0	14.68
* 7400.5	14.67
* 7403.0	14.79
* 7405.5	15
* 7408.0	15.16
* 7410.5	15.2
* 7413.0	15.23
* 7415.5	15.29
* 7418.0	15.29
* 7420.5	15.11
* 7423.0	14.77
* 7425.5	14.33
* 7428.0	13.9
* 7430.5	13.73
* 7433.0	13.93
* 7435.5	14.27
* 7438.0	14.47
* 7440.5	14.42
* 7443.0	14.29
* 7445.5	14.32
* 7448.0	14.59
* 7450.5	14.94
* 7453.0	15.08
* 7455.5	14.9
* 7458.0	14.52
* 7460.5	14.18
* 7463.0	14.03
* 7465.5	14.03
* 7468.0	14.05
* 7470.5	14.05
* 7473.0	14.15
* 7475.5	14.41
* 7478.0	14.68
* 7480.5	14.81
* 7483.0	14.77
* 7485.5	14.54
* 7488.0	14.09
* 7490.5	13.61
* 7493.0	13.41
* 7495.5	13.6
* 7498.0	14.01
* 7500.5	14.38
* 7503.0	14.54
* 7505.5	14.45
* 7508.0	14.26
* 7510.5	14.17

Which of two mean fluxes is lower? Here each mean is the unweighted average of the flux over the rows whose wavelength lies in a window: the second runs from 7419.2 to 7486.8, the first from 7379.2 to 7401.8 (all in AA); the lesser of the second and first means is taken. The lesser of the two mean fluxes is 14.4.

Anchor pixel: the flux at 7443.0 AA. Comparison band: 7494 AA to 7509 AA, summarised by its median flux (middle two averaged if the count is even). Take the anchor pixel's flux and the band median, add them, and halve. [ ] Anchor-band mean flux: 14.3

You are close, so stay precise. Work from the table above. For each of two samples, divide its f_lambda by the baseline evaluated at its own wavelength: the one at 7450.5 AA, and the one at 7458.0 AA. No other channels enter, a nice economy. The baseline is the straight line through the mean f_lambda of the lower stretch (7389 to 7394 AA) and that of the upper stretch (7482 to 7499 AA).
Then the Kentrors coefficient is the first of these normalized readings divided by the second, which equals 1.023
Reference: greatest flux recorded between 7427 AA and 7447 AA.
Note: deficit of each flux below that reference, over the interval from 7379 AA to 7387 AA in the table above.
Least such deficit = -0.76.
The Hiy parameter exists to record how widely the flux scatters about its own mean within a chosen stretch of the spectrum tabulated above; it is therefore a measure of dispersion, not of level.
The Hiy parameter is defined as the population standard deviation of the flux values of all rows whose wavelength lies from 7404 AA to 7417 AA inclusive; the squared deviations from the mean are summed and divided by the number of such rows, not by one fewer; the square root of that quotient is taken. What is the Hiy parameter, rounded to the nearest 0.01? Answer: 0.10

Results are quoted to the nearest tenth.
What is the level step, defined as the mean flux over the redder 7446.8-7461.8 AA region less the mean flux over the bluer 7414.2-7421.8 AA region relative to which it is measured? -0.5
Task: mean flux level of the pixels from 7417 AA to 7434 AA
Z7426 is 14.4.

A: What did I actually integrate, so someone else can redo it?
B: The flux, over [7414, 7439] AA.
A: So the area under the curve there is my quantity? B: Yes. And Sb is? 363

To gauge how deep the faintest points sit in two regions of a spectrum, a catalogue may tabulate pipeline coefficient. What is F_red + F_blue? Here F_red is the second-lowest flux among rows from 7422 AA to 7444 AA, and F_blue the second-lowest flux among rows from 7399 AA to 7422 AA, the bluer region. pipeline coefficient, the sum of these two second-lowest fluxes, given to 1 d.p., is 28.7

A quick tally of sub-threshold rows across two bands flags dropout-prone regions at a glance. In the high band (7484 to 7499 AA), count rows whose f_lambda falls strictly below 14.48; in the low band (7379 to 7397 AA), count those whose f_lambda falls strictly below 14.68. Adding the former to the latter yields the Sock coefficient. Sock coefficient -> 5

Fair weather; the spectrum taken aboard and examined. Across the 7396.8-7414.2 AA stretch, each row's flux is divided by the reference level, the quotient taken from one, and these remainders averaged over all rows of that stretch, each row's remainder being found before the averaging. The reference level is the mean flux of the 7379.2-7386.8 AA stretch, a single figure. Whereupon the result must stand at 0.001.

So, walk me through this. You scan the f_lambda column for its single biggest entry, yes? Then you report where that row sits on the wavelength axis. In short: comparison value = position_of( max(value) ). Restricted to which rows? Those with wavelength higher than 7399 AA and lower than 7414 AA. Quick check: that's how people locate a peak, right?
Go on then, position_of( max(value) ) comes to 7413.0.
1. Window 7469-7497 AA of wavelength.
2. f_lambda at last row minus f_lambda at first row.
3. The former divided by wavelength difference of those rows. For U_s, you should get -0.018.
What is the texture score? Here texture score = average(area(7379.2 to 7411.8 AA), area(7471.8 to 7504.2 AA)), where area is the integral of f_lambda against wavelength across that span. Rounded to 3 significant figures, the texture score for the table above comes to 475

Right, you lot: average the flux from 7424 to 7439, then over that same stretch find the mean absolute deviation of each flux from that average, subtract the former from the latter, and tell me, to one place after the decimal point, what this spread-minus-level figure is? -13.9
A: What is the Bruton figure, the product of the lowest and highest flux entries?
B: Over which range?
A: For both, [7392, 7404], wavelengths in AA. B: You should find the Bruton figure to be 219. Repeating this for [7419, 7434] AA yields 207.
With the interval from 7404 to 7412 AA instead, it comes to 228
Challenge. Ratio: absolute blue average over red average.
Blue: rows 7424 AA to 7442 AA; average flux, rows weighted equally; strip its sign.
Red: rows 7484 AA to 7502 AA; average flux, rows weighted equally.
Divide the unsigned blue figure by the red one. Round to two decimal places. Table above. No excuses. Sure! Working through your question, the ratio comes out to 1.01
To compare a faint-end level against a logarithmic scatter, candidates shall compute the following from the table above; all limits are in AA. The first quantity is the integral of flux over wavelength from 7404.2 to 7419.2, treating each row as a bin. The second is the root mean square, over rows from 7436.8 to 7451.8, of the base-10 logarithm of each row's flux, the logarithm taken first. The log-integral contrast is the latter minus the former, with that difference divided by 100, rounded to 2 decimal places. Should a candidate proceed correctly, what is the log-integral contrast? -2.27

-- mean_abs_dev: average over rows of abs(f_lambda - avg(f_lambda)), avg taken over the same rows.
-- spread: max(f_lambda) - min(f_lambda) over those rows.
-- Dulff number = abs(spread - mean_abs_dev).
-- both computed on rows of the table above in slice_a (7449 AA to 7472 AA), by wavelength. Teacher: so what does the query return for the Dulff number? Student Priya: 0.7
